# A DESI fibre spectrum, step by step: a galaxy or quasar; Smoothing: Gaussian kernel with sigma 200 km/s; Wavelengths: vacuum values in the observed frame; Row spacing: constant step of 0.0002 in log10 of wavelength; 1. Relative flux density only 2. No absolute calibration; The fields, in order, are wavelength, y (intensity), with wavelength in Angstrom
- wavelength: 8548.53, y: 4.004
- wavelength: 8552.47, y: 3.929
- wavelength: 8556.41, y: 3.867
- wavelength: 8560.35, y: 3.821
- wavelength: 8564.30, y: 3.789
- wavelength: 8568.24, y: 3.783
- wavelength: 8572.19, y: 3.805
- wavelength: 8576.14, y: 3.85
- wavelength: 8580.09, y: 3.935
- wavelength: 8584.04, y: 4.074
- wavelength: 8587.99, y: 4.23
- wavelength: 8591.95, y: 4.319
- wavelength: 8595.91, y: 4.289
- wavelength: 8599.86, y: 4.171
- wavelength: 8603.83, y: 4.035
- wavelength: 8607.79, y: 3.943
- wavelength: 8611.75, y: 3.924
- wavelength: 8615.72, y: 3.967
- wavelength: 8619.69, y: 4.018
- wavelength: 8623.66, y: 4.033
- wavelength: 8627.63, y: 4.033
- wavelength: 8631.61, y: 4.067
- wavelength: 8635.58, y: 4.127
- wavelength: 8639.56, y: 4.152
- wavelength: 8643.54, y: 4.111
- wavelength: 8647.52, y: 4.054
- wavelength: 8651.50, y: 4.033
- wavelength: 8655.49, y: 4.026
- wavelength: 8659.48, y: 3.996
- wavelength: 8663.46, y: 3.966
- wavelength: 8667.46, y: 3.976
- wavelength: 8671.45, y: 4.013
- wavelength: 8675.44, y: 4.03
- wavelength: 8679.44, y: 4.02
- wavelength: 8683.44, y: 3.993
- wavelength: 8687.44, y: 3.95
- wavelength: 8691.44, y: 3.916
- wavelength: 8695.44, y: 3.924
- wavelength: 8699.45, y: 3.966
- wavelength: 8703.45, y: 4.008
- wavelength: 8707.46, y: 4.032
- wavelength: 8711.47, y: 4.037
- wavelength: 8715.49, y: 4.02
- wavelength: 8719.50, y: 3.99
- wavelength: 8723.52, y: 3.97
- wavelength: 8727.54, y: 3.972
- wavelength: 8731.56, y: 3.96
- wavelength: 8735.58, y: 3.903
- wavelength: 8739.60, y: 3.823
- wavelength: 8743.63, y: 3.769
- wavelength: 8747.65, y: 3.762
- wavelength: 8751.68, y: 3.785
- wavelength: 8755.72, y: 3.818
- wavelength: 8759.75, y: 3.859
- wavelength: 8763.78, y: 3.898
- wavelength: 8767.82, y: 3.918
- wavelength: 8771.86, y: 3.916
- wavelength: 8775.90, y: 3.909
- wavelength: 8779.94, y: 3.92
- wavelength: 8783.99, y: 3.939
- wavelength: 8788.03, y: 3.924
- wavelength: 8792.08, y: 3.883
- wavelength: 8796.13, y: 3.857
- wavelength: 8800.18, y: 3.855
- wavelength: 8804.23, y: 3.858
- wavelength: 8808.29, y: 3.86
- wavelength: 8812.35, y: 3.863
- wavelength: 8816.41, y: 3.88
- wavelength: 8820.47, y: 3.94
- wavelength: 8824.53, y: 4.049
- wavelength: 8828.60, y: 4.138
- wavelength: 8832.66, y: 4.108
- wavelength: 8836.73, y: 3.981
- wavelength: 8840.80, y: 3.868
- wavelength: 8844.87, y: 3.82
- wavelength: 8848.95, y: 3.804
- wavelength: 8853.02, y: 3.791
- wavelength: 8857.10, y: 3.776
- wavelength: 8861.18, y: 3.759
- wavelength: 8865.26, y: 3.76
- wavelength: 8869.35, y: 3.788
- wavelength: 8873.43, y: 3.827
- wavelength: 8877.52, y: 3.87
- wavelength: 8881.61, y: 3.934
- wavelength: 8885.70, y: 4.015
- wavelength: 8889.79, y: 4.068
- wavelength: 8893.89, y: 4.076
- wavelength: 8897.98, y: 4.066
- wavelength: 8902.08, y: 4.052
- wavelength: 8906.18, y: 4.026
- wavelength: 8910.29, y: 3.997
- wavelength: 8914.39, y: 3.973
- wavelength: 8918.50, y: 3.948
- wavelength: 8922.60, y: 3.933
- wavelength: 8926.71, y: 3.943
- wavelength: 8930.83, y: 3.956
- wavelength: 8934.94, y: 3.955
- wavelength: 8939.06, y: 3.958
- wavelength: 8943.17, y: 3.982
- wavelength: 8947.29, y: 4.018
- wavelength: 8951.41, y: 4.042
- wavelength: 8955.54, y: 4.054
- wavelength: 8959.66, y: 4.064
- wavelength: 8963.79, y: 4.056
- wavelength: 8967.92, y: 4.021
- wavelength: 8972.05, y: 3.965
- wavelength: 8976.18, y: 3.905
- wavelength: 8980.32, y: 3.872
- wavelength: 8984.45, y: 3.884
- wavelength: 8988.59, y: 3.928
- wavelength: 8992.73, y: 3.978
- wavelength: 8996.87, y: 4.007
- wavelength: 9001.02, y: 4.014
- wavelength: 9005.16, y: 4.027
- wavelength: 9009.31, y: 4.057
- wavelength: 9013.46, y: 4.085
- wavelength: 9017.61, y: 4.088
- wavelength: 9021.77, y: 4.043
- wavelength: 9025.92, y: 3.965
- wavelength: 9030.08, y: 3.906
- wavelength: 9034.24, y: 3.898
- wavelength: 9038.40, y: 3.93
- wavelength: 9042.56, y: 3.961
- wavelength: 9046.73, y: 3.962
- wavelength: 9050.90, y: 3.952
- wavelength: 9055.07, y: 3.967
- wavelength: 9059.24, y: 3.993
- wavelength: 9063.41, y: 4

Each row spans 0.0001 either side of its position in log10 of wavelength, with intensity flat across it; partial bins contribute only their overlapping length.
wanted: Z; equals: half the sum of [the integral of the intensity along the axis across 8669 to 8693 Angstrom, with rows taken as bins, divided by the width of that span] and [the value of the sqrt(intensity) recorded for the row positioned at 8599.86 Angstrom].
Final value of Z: 3.02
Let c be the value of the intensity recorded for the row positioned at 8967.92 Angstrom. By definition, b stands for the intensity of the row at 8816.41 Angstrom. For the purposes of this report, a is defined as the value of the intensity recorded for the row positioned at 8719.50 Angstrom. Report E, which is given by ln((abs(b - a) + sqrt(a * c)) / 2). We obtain 0.722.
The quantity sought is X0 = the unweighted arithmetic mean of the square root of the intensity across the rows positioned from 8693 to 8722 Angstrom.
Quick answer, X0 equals 2.00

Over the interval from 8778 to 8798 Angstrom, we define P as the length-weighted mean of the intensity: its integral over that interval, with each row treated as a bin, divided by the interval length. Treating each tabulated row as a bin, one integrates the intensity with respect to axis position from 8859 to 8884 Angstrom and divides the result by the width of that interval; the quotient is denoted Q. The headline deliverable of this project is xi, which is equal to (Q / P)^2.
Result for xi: 0.96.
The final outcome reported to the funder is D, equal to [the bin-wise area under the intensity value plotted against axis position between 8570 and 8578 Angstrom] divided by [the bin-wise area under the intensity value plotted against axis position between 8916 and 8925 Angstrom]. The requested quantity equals 0.86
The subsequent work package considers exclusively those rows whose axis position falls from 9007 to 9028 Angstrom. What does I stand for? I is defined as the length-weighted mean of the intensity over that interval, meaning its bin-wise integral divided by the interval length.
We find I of 4.047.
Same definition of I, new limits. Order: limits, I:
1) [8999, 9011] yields 4.033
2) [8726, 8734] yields 3.963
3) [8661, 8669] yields 3.972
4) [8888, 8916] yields 4.037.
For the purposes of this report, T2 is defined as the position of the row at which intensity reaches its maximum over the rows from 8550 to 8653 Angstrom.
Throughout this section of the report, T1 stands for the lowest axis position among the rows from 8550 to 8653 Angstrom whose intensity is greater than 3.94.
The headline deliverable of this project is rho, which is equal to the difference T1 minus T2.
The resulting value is -7.9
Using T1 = 8584.04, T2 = 8591.95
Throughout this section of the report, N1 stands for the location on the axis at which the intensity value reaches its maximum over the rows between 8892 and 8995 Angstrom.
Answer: 8893.89 Angstrom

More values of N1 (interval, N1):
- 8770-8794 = 8783.99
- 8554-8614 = 8591.95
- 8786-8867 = 8828.60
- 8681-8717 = 8711.47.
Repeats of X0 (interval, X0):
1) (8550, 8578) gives 1.96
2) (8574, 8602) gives 2.03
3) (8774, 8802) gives 1.97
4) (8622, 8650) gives 2.02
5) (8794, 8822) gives 1.97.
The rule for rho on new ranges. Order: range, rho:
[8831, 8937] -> 0.0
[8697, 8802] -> -12.0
